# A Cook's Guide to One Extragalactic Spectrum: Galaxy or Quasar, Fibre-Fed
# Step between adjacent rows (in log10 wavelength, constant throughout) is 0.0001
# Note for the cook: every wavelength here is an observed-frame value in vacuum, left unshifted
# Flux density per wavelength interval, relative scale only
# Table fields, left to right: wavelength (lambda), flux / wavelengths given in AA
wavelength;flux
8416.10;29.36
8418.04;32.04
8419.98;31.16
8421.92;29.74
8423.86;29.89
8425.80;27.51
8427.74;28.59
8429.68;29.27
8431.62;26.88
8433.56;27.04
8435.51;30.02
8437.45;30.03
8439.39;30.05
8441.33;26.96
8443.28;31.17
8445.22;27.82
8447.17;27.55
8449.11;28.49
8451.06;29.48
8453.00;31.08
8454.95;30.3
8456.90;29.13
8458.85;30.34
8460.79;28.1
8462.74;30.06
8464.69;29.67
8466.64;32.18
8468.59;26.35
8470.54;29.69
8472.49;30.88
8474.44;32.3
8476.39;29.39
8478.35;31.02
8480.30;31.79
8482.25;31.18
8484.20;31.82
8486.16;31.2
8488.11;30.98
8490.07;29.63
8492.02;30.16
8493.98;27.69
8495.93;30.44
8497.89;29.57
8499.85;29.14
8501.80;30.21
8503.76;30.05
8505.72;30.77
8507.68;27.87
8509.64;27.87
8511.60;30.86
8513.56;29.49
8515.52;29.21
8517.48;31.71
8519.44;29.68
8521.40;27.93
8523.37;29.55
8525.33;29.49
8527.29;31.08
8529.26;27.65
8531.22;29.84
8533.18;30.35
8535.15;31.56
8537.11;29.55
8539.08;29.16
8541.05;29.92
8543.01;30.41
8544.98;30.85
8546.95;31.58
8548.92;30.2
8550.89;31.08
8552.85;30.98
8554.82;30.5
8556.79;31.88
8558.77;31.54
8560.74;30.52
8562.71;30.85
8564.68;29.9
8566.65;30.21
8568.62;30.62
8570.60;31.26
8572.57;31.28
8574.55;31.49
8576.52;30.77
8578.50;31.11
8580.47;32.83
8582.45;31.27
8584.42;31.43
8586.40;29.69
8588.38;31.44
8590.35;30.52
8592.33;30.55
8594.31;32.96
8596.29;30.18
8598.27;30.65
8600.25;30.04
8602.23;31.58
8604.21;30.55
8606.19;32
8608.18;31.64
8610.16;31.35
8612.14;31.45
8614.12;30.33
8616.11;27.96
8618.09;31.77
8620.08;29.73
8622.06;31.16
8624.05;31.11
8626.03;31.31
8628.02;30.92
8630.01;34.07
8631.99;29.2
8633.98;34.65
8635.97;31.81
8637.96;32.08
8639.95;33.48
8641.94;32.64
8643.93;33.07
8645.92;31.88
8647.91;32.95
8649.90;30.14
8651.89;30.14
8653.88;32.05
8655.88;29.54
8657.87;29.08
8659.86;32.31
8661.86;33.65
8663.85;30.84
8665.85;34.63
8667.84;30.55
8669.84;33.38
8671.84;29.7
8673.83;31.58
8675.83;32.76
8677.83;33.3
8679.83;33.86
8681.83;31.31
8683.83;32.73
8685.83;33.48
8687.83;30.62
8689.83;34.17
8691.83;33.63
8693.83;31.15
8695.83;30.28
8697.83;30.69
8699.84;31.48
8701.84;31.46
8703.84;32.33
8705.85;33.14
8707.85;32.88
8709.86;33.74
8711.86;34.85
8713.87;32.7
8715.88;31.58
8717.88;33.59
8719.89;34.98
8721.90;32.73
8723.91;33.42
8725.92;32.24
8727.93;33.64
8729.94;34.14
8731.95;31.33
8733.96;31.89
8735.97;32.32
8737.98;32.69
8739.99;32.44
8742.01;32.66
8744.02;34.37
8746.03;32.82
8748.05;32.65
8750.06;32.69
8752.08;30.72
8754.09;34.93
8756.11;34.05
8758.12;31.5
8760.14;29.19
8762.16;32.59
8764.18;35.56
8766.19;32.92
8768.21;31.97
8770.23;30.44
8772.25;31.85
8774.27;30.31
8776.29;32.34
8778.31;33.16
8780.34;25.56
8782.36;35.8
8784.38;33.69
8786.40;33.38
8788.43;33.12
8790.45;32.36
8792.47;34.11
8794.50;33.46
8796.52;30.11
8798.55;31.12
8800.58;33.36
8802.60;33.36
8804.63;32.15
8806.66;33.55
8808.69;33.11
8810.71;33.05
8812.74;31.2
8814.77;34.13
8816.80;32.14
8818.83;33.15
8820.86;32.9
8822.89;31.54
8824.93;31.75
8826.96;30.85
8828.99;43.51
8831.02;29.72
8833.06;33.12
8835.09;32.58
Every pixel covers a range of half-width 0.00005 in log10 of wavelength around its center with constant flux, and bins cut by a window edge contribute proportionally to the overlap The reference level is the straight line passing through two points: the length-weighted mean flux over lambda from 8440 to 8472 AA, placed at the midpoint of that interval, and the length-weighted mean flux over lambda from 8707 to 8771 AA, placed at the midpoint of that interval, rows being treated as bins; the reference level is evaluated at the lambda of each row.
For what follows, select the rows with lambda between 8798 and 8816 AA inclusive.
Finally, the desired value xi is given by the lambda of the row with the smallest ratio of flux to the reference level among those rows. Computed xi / 8812.74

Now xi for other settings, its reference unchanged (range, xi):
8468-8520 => 8468.59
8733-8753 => 8752.08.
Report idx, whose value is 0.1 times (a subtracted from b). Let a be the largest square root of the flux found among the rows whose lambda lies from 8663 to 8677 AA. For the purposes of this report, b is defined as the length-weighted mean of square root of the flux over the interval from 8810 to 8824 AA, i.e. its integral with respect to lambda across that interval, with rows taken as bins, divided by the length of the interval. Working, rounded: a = 5.88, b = 5.70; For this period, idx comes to -0.018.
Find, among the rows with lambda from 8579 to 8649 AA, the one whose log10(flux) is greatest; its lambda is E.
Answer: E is 8633.98 AA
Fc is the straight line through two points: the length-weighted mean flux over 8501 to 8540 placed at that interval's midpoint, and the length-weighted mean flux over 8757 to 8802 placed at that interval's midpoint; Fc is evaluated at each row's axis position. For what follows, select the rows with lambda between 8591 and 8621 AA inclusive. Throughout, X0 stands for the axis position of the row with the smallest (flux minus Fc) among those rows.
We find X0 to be 8616.11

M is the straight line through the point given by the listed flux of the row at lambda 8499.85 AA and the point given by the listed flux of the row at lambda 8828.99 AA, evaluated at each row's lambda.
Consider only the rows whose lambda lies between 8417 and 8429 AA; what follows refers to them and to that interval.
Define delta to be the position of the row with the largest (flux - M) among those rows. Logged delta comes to 8418.04 AA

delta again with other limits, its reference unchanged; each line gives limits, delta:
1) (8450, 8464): 8453.00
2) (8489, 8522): 8517.48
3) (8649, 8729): 8665.85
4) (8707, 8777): 8711.86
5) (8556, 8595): 8556.79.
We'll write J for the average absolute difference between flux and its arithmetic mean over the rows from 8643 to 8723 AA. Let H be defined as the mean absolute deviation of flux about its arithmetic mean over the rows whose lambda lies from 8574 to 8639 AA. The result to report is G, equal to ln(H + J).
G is 0.78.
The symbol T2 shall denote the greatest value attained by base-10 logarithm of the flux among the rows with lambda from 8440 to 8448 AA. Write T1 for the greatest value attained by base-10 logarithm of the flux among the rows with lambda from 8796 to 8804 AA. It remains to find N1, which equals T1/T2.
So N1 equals 1.02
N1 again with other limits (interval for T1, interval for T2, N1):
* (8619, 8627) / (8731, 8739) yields 0.99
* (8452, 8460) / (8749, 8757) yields 0.97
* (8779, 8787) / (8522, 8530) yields 1.04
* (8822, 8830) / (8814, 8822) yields 1.07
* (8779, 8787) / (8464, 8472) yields 1.03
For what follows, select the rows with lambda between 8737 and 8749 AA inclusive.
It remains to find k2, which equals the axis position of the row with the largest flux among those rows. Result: 8744.02 AA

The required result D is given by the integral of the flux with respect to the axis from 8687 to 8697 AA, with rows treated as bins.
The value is 320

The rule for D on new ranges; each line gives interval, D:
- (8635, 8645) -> 326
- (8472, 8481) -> 279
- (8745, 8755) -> 328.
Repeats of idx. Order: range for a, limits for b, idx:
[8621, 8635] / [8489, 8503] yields -0.045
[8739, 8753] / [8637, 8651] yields -0.018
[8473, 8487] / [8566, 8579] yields -0.012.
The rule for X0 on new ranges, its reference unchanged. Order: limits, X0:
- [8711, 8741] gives 8731.95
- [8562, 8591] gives 8586.40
